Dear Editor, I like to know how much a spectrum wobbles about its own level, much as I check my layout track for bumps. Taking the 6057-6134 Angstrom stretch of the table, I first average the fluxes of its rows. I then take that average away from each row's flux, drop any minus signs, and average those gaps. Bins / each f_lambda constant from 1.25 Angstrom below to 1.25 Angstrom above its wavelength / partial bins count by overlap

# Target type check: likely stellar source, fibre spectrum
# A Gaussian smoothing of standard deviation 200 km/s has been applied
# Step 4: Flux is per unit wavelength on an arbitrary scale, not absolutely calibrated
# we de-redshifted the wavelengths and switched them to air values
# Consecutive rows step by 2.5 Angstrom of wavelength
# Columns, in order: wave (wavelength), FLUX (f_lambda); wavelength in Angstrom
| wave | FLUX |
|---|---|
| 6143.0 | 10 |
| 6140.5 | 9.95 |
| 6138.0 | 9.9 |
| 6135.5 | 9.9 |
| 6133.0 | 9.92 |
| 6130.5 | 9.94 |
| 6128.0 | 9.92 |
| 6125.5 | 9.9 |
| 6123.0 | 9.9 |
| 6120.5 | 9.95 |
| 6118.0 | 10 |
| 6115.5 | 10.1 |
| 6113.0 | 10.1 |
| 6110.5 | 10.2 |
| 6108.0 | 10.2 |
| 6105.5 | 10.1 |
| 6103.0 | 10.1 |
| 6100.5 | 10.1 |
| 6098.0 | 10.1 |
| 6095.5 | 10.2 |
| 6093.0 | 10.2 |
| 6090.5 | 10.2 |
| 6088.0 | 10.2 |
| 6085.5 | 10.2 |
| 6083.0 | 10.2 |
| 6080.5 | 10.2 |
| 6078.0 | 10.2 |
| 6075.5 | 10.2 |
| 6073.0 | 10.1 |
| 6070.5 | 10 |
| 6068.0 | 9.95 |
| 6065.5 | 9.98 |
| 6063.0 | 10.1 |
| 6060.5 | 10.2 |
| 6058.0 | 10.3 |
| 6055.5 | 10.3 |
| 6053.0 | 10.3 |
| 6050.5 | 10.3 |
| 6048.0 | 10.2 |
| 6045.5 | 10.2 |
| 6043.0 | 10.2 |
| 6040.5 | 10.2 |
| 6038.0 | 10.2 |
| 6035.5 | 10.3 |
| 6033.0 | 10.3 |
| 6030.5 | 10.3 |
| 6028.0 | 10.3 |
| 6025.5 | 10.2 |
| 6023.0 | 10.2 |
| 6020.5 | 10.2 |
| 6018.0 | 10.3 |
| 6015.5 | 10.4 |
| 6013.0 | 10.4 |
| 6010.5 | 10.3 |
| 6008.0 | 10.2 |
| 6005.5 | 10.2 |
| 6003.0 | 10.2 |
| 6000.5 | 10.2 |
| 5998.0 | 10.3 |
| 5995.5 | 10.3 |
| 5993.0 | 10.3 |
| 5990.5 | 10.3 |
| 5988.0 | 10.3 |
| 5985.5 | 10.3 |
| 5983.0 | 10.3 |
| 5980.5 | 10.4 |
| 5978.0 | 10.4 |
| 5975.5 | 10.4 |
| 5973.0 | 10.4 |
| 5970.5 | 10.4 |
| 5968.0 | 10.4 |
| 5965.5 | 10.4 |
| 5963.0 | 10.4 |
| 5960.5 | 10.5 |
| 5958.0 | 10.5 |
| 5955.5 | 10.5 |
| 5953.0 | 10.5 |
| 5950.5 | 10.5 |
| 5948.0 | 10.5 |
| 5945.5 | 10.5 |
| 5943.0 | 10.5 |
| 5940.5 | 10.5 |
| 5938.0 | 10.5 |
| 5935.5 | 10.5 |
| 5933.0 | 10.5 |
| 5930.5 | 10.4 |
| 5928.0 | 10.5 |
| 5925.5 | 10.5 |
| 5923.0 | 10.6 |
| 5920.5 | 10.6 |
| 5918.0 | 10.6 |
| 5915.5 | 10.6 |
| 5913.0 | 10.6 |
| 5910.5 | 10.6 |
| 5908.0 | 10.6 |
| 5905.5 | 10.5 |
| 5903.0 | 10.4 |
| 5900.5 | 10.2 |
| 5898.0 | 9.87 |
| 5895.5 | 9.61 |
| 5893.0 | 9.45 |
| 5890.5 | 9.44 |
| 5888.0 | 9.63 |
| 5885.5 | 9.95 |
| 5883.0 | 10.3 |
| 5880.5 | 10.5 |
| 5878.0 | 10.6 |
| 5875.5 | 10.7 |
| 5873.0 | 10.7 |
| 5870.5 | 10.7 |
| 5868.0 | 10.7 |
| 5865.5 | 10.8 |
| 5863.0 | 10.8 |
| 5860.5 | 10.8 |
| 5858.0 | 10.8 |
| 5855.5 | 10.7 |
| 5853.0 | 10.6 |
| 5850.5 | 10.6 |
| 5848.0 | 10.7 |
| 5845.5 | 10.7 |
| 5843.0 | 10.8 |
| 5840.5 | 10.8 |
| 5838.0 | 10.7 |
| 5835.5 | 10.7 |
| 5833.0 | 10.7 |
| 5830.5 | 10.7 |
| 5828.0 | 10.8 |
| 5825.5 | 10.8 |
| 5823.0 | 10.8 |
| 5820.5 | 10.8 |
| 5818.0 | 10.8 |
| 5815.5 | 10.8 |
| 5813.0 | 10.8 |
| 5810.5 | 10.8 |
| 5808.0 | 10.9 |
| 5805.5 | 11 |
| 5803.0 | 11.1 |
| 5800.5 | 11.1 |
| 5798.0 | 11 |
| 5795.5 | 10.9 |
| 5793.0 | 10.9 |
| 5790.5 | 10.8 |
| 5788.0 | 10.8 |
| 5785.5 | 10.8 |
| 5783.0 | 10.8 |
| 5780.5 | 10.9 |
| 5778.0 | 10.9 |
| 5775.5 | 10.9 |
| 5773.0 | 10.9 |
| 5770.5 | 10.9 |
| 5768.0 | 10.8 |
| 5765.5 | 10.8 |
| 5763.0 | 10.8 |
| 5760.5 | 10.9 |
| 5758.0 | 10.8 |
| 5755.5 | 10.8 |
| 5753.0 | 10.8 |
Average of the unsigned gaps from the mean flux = 0.10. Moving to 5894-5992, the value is 0.12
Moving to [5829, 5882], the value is 0.05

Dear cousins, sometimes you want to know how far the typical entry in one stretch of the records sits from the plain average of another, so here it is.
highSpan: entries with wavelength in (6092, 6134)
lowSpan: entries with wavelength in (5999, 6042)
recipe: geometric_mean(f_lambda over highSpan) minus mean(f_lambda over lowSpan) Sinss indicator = -0.20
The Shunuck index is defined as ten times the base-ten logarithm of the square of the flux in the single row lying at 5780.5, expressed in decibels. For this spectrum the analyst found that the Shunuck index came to 20.7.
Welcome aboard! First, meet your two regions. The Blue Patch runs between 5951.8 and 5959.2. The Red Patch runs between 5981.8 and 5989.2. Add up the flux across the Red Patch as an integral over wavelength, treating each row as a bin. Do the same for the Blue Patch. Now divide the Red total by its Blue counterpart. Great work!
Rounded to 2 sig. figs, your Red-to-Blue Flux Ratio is 0.98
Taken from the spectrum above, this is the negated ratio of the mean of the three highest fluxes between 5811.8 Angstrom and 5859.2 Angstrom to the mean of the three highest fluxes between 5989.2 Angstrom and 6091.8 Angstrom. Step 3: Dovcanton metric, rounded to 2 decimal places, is -1.04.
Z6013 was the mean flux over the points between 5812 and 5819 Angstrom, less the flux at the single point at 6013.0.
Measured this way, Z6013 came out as 0.40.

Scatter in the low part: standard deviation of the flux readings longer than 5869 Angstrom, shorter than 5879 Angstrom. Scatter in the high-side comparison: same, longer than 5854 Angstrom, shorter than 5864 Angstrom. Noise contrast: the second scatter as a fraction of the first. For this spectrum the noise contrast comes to 1.0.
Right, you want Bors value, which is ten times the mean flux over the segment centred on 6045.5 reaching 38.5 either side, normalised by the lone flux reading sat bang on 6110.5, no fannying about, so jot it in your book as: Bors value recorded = 10.0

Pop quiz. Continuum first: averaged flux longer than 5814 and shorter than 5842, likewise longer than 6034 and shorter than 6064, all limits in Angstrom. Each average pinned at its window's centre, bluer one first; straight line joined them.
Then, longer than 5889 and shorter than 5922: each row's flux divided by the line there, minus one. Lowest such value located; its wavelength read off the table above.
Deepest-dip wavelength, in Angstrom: 5890.5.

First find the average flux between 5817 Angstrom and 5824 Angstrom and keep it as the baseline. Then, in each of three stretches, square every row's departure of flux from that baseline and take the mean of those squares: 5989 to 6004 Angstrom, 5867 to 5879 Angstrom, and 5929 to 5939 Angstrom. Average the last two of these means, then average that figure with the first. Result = 0.17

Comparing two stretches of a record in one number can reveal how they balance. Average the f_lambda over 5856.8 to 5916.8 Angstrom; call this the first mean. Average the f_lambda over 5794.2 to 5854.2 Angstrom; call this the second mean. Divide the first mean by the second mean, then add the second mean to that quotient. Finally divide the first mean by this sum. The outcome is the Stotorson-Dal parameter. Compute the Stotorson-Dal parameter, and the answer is 0.881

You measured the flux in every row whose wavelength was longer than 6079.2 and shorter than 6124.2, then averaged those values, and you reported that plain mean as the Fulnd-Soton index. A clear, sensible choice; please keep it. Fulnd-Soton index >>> 10.1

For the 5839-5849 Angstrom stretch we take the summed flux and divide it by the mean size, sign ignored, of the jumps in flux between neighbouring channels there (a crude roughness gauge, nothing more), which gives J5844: 1290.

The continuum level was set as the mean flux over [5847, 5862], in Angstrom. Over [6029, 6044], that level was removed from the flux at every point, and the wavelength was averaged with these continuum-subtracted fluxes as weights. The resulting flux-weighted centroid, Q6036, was 6037.2 Angstrom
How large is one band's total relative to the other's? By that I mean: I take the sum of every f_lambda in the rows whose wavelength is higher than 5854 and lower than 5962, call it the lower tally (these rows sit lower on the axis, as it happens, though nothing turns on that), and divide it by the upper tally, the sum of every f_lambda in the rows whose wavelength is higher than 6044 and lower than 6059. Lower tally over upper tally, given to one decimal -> 7.3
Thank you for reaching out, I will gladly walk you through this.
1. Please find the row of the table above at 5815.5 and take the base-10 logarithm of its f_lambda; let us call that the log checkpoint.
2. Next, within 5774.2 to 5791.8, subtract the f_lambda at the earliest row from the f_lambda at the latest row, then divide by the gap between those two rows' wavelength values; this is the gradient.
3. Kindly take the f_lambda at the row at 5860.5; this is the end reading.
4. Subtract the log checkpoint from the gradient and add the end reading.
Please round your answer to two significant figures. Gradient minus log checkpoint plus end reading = 9.8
